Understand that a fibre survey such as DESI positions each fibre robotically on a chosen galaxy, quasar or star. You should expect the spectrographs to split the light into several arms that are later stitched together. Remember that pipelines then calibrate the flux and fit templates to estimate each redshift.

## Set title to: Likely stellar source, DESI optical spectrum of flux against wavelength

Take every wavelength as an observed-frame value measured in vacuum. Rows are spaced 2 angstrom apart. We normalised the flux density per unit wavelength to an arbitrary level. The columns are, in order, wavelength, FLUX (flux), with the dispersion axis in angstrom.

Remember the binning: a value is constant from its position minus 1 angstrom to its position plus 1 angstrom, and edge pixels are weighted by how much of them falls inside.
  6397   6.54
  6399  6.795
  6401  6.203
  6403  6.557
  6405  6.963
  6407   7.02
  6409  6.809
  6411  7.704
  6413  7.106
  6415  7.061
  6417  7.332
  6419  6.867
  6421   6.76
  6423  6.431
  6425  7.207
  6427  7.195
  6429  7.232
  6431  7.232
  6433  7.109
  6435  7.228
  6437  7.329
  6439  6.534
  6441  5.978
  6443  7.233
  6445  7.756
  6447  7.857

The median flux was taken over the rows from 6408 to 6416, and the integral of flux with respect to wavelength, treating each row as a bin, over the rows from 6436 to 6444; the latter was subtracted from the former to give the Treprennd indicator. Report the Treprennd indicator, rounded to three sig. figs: -47.1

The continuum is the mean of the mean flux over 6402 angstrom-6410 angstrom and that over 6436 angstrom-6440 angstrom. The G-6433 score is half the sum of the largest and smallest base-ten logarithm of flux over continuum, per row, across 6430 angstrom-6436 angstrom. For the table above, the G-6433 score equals 0.018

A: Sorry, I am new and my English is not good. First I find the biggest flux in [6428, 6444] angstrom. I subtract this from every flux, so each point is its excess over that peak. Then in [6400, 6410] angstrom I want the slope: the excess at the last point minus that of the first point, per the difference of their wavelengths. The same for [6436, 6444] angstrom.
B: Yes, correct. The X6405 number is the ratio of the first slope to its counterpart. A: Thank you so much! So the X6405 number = -4.7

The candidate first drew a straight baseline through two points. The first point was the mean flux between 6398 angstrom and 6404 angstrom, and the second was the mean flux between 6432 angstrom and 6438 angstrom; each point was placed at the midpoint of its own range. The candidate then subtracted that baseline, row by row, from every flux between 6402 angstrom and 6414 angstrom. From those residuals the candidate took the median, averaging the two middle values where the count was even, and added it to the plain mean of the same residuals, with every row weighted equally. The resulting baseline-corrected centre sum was 0.7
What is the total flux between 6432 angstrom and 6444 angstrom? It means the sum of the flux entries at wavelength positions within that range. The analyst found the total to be 41.4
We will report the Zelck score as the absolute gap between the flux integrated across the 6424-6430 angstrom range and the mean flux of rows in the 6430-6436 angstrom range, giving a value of 36.1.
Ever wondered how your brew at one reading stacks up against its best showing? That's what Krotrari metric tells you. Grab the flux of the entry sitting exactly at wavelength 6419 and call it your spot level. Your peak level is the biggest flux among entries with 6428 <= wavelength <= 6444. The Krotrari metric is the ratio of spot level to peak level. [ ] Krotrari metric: 0.94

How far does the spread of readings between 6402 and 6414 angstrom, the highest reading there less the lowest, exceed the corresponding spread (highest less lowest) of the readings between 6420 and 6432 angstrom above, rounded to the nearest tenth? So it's 0.3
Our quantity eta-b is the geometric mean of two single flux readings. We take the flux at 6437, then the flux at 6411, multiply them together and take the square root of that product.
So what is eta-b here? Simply 7.51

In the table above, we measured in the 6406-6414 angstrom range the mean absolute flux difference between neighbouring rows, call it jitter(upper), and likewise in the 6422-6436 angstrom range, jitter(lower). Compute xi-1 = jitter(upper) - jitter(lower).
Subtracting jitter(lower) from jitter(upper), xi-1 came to 0.39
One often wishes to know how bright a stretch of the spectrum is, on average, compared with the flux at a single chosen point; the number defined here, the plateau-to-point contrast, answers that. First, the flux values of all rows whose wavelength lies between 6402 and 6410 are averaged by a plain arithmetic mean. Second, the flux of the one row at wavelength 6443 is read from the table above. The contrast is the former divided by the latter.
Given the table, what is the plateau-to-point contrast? 0.95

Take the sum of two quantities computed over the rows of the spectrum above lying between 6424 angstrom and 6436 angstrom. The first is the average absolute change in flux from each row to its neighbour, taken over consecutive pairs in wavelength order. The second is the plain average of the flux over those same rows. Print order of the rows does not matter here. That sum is 7.26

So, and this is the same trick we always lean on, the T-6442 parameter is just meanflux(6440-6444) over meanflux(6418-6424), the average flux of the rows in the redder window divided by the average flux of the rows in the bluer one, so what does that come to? 0.99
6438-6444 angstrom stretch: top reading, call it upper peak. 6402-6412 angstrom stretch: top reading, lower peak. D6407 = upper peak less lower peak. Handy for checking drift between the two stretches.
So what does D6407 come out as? -0.47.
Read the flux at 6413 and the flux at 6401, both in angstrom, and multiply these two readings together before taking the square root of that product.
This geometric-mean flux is 6.64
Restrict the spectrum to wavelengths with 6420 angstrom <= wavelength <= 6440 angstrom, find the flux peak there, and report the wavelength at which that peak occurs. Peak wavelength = 6437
